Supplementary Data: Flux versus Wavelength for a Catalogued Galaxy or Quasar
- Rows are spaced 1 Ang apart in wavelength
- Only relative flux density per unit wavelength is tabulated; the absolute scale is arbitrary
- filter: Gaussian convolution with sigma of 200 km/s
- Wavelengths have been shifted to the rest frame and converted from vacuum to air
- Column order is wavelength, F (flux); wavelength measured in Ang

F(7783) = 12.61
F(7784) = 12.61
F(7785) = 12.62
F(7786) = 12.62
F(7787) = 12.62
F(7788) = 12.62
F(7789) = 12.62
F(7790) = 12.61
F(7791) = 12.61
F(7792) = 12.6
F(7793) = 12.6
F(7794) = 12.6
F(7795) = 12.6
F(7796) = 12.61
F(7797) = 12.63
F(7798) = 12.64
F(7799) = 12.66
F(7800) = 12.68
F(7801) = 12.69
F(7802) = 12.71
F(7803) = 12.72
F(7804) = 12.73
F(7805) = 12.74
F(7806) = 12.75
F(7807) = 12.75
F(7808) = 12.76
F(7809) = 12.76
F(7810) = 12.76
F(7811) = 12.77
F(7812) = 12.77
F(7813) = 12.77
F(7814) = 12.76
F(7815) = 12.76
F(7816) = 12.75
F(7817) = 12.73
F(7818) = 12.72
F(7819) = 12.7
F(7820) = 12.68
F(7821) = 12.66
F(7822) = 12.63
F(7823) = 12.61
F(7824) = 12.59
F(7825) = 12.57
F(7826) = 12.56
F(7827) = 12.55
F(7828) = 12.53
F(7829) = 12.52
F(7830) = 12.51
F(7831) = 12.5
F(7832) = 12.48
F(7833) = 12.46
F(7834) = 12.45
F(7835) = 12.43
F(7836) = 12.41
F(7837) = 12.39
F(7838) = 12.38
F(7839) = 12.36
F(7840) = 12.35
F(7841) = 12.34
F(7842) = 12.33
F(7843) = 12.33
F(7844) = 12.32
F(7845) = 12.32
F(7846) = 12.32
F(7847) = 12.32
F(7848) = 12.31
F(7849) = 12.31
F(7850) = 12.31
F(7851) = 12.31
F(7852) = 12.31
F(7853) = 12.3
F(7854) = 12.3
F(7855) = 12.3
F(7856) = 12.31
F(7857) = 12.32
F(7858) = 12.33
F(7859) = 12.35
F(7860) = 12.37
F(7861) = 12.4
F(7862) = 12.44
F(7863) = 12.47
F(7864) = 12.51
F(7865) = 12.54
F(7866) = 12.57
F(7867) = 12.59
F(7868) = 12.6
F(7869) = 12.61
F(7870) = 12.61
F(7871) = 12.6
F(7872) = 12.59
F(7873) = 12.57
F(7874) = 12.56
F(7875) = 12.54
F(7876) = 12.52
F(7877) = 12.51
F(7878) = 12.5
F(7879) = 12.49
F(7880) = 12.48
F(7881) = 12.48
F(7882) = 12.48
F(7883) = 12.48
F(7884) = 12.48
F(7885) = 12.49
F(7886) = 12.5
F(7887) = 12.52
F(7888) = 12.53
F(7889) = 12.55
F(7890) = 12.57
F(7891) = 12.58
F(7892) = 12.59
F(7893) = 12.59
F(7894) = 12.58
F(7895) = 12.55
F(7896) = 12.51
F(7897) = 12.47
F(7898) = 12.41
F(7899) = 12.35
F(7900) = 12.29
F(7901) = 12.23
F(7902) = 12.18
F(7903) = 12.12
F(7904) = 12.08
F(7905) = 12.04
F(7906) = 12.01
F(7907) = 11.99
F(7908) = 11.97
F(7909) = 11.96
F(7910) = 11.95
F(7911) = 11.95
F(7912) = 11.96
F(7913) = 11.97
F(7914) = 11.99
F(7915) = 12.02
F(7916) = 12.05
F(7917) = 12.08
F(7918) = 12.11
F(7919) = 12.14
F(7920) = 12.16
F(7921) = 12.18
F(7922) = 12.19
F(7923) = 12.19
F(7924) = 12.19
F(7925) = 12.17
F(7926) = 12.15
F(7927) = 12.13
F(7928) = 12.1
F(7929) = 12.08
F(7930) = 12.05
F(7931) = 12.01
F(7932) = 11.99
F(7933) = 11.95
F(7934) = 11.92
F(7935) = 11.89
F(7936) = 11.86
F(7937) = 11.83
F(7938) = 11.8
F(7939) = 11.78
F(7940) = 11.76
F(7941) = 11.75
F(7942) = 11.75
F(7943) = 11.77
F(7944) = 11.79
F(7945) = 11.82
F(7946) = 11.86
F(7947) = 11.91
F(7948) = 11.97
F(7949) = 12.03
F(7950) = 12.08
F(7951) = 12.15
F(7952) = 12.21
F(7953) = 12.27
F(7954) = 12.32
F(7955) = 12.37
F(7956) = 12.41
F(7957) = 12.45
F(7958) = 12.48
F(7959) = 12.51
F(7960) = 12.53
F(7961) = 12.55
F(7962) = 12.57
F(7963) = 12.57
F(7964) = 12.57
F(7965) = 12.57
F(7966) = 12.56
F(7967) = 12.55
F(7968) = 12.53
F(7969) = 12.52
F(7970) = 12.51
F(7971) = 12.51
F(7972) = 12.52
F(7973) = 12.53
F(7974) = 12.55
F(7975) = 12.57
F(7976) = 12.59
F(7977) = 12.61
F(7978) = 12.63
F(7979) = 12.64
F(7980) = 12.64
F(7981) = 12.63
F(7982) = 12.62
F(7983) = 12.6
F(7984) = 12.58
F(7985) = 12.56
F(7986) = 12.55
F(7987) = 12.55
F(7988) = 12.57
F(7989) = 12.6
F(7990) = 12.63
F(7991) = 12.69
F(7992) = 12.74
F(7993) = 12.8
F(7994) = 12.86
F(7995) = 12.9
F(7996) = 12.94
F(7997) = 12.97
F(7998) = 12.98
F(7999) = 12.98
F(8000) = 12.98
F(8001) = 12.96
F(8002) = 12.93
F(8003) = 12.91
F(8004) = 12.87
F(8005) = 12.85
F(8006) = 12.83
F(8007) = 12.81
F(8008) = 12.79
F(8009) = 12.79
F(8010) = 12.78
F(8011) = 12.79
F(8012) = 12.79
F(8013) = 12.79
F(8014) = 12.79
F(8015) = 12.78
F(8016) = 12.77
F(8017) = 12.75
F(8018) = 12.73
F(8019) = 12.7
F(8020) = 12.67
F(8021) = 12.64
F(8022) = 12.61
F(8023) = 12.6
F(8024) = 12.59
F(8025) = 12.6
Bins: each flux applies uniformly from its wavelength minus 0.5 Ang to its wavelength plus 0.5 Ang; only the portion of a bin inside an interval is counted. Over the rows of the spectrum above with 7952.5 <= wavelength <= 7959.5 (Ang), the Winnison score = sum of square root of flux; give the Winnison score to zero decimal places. 25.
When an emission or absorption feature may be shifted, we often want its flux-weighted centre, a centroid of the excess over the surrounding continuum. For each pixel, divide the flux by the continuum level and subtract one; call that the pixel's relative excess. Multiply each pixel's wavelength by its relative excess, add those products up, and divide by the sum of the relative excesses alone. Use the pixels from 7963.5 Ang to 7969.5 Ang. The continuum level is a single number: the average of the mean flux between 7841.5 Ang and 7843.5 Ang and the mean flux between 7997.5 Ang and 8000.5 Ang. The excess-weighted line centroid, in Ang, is 7966.8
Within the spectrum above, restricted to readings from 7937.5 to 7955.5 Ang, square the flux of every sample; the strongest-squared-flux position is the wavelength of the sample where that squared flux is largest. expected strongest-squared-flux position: 7955 Ang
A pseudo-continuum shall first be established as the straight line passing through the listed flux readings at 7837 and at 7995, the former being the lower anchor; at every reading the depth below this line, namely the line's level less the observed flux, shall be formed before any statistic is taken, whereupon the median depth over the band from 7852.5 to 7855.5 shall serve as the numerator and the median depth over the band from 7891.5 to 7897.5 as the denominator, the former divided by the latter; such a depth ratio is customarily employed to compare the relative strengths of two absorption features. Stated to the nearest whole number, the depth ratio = 14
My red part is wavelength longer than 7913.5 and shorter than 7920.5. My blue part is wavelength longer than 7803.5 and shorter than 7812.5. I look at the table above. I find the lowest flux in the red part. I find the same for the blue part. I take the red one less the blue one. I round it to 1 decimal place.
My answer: -0.7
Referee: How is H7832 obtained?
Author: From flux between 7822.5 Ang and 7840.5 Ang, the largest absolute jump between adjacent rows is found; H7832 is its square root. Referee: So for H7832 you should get 0.141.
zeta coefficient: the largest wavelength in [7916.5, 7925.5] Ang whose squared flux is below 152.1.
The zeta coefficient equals 7925 Ang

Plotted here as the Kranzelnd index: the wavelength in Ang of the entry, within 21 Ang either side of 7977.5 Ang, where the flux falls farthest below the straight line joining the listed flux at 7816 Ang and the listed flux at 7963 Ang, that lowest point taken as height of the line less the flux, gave 7957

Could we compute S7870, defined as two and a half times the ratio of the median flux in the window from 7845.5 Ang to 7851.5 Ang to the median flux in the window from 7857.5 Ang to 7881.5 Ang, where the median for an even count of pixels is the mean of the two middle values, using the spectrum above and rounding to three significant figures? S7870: 2.46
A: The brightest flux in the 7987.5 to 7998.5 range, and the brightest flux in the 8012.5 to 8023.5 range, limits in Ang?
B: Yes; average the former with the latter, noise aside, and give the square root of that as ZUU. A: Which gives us 3.59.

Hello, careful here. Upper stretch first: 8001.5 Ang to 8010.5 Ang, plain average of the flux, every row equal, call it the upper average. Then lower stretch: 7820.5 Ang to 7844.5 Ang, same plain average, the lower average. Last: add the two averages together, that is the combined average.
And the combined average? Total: 25.31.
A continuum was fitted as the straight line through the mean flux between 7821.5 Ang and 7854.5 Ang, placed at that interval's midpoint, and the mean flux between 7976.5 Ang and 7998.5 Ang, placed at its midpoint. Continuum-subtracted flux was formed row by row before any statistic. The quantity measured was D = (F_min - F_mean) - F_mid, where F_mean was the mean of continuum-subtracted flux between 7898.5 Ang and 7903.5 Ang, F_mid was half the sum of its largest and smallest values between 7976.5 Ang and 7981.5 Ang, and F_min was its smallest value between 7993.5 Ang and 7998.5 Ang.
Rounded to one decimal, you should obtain 0.5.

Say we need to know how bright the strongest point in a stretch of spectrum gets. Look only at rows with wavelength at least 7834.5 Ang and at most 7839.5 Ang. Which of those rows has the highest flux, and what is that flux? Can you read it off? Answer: 12.43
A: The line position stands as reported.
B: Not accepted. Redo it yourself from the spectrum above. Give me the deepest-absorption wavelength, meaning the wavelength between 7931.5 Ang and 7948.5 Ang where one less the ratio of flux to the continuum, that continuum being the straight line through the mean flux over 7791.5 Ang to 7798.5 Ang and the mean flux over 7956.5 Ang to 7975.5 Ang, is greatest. 7941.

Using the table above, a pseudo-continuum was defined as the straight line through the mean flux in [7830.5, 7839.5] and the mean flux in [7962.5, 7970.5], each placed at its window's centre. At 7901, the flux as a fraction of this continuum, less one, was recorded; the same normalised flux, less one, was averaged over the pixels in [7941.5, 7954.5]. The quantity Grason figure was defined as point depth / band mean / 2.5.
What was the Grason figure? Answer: 0.2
